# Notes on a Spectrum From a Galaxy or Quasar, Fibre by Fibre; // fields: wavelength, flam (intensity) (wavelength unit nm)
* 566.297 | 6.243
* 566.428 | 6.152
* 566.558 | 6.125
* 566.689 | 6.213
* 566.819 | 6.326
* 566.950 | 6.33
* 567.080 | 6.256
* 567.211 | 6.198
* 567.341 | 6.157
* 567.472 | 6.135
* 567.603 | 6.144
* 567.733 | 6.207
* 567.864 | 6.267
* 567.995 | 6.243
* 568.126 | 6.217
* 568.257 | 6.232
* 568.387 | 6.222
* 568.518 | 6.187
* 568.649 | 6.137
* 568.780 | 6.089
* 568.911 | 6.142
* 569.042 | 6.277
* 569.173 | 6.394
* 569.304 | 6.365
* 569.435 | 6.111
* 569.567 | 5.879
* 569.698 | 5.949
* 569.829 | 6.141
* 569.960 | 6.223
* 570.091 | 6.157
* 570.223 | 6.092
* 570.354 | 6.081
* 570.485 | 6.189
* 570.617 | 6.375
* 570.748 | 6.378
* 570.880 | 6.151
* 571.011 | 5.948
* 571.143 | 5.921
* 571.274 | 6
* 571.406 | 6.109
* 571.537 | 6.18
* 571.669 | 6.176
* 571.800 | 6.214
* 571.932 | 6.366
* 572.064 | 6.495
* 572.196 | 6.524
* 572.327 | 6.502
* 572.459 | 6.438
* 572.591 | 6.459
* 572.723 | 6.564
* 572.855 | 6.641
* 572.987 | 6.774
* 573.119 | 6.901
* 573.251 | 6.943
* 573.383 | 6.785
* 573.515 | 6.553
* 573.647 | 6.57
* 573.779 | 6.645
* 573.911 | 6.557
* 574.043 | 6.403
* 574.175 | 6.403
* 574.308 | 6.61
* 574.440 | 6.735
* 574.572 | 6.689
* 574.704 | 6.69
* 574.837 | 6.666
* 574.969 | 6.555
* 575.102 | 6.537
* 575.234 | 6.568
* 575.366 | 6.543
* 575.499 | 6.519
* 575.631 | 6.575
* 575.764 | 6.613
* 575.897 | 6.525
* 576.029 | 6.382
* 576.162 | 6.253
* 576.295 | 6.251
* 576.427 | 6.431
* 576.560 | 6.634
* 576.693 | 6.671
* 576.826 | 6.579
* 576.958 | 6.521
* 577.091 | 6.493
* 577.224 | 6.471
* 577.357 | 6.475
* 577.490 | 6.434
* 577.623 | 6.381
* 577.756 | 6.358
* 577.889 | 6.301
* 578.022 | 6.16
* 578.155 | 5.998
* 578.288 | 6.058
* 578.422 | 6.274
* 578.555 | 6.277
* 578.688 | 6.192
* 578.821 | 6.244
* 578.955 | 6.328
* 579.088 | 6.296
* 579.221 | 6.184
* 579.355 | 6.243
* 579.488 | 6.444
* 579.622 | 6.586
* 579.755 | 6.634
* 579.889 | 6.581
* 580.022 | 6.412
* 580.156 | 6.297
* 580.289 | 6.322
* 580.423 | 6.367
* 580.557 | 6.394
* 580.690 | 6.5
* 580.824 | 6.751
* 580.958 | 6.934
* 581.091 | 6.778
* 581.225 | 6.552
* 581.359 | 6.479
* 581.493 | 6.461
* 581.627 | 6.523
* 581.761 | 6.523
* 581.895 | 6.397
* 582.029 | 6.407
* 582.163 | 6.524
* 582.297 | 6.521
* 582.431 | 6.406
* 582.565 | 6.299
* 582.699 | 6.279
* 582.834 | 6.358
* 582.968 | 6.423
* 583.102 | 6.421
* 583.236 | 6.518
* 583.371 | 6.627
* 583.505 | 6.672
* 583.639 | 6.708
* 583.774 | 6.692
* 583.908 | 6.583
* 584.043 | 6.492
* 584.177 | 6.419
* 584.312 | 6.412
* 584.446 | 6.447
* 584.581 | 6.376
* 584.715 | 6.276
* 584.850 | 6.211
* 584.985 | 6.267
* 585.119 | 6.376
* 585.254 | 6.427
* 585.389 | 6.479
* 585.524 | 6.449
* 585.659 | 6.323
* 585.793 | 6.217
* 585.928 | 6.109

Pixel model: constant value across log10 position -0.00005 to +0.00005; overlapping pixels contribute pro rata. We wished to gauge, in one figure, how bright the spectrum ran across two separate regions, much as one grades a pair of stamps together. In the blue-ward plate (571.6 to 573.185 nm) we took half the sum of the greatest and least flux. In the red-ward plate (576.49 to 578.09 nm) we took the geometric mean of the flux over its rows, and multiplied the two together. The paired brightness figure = 42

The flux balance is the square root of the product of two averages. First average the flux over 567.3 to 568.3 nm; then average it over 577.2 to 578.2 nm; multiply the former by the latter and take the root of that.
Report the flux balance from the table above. 6.26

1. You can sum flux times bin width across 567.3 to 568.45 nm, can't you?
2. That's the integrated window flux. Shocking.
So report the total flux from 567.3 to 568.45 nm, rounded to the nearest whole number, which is 7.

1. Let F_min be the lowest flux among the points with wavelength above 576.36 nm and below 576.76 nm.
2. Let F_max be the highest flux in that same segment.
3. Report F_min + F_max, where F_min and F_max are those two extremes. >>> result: 13.1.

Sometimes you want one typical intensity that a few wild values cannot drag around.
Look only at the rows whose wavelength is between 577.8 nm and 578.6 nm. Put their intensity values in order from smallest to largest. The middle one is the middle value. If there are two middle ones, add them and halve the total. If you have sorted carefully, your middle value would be 6.22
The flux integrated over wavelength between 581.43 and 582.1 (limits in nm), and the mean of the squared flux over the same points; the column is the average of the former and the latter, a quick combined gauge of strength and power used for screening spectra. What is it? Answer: 23.0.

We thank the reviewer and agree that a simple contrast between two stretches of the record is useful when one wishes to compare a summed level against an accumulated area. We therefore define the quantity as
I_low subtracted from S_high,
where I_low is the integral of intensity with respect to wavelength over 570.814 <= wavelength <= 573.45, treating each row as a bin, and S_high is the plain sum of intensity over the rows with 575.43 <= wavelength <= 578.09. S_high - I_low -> 112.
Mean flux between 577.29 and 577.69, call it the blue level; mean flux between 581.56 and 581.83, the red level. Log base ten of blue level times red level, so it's 1.62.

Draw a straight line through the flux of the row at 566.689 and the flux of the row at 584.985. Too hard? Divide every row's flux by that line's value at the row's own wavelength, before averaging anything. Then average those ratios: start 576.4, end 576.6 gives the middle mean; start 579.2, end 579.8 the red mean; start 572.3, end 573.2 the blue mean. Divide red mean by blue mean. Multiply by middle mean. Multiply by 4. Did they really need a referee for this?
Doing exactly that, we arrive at 4.05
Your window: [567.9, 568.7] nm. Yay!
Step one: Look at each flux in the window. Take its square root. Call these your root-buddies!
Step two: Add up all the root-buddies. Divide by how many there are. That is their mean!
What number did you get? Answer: 2.49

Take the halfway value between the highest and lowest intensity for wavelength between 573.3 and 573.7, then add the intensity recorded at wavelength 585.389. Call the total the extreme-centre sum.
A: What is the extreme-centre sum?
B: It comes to 13.1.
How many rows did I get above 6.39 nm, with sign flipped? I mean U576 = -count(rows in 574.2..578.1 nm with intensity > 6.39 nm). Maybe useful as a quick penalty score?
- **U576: -22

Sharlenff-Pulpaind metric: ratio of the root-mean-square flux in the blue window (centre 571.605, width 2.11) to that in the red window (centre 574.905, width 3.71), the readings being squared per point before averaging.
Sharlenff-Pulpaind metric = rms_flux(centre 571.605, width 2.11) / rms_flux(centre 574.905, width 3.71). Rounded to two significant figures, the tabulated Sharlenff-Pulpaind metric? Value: 0.95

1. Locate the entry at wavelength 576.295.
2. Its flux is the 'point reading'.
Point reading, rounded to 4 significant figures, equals 6.251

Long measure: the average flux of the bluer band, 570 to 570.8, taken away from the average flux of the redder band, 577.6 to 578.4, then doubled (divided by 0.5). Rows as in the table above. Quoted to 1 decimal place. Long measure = 0.0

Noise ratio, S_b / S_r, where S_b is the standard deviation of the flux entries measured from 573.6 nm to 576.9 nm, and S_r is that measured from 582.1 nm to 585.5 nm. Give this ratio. 0.94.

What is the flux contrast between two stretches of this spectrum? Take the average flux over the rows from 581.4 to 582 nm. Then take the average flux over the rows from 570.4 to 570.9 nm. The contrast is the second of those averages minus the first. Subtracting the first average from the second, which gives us -0.20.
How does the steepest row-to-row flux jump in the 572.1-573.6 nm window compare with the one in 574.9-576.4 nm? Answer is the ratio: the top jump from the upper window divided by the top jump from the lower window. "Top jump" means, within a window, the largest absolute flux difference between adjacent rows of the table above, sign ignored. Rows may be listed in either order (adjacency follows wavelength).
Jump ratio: 0.62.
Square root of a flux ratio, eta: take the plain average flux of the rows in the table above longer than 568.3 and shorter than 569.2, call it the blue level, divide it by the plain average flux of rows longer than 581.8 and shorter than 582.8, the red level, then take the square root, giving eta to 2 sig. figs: 0.98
